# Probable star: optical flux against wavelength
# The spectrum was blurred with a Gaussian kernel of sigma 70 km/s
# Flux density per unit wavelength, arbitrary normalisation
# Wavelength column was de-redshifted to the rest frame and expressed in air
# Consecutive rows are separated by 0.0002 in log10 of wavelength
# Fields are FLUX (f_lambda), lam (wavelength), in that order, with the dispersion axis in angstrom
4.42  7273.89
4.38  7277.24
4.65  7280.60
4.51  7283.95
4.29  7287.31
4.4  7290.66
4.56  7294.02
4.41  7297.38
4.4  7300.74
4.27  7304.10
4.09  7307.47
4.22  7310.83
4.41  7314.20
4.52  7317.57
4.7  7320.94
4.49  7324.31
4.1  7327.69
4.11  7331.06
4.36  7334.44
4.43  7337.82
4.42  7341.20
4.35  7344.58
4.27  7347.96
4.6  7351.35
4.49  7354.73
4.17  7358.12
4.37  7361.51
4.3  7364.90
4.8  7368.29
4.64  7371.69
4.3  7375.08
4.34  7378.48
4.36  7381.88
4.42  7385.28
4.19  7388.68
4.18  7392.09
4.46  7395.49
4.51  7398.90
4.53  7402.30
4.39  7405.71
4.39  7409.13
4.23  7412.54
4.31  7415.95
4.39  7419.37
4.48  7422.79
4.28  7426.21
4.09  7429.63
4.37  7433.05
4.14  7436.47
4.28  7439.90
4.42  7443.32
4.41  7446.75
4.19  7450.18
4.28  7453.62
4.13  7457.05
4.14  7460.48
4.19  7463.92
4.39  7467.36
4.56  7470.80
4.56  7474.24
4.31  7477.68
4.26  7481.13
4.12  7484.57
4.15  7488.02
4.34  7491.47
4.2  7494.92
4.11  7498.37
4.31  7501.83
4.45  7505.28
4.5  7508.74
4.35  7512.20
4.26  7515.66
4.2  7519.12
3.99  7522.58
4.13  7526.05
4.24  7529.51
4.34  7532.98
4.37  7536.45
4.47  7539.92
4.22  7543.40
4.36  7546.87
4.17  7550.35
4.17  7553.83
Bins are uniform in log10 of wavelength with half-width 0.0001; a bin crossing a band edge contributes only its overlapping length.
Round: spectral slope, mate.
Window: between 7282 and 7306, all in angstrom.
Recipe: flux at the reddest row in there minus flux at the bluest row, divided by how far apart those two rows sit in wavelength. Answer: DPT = -0.012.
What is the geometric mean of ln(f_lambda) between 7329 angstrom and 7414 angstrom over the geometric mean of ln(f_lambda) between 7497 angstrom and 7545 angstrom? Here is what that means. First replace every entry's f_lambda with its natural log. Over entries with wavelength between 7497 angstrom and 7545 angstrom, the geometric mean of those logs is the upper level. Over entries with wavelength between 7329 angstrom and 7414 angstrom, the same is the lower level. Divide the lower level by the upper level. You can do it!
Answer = 1.016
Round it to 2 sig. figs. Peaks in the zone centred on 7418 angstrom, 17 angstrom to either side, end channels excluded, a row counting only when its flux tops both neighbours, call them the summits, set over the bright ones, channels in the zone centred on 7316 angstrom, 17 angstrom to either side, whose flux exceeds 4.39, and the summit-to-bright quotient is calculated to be 0.20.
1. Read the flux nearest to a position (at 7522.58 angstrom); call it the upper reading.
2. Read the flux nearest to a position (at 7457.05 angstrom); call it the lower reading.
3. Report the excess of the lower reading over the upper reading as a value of 0.14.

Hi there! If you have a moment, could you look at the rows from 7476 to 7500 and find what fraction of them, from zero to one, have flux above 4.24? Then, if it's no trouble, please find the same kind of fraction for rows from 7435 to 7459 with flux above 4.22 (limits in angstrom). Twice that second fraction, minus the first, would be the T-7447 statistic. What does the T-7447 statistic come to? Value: 0.71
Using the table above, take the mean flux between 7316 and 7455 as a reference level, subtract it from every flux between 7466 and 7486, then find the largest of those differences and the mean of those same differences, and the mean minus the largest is -0.19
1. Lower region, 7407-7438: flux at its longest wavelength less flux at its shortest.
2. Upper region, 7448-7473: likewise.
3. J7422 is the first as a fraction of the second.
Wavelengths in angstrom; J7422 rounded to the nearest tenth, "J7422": -0.7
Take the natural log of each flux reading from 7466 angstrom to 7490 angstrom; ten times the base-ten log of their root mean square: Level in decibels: 1.66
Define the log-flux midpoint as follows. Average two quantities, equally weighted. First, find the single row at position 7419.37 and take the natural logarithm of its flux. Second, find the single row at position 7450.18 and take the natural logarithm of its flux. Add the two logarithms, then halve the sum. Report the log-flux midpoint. 1.46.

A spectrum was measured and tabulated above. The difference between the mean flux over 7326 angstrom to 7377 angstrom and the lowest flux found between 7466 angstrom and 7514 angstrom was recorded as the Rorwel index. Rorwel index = 0.271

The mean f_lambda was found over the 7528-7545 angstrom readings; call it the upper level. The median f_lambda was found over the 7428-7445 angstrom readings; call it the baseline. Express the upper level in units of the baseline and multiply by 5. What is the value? 5.06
